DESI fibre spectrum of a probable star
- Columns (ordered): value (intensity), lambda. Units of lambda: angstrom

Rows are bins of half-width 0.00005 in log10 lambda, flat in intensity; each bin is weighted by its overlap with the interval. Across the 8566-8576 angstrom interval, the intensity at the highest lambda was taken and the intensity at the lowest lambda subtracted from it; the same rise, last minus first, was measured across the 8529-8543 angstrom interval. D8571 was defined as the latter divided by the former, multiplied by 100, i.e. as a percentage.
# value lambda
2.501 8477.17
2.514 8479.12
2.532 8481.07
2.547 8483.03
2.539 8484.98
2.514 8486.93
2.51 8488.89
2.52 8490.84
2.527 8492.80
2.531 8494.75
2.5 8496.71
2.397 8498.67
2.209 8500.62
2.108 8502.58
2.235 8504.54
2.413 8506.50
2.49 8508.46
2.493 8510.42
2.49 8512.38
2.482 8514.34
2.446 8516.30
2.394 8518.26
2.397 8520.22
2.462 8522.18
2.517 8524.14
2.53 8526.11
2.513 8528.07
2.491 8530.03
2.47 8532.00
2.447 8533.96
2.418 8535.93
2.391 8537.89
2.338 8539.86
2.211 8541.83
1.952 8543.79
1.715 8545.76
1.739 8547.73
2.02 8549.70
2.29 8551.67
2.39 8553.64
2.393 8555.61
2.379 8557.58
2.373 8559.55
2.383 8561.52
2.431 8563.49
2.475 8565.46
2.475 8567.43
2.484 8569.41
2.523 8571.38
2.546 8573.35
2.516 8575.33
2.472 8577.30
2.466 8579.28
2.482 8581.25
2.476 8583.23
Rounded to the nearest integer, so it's -683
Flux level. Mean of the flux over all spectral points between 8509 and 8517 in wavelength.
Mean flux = 2.48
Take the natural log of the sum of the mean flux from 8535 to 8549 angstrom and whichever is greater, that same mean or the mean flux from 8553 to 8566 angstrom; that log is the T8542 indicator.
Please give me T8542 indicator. 1.51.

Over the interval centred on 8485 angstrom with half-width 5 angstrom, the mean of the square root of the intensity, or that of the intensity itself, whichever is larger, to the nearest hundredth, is 2.53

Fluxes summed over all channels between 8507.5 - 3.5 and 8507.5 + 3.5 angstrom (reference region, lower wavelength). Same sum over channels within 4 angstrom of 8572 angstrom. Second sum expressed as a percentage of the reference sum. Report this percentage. 105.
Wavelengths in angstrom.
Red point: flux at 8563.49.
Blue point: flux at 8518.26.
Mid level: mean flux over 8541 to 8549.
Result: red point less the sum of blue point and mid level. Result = -1.87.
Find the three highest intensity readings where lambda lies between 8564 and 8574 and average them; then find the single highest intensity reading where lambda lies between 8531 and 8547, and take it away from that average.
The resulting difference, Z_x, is 0.048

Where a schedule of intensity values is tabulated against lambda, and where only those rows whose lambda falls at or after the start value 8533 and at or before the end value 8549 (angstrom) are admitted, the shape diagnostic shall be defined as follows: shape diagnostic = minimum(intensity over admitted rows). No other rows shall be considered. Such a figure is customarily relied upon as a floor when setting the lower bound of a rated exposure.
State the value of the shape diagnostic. 1.715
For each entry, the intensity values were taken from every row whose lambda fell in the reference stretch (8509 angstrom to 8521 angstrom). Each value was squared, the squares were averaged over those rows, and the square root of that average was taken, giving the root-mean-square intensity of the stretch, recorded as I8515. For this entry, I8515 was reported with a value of 2.45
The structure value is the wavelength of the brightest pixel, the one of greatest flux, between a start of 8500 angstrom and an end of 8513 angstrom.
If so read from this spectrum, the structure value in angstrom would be 8510.42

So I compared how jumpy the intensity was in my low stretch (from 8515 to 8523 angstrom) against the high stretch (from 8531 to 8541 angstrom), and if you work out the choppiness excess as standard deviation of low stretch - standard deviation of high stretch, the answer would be -0.02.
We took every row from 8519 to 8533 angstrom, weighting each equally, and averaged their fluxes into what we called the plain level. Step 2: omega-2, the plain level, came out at 2.48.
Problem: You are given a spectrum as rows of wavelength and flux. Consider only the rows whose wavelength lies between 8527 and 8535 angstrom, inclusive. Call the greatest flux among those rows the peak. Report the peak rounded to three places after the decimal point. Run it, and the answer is 2.513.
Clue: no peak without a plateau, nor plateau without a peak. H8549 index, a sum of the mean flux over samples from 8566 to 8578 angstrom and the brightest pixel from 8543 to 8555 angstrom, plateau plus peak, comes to 4.89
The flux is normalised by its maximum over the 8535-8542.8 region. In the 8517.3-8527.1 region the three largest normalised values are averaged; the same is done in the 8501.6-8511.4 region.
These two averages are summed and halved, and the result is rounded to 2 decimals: 1.03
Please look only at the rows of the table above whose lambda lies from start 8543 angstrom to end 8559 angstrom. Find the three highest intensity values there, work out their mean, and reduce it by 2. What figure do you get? 0.387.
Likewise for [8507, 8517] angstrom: 0.491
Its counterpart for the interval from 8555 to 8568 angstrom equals 0.460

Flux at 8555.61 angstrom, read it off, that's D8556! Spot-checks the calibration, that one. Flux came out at 2.393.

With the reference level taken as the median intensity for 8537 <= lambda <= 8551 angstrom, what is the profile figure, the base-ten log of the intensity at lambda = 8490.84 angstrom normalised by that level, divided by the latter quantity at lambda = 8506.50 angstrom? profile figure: 1.24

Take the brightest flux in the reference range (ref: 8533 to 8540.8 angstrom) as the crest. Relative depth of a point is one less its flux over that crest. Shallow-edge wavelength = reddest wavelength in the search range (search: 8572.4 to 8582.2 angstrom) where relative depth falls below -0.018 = 8575.33 angstrom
